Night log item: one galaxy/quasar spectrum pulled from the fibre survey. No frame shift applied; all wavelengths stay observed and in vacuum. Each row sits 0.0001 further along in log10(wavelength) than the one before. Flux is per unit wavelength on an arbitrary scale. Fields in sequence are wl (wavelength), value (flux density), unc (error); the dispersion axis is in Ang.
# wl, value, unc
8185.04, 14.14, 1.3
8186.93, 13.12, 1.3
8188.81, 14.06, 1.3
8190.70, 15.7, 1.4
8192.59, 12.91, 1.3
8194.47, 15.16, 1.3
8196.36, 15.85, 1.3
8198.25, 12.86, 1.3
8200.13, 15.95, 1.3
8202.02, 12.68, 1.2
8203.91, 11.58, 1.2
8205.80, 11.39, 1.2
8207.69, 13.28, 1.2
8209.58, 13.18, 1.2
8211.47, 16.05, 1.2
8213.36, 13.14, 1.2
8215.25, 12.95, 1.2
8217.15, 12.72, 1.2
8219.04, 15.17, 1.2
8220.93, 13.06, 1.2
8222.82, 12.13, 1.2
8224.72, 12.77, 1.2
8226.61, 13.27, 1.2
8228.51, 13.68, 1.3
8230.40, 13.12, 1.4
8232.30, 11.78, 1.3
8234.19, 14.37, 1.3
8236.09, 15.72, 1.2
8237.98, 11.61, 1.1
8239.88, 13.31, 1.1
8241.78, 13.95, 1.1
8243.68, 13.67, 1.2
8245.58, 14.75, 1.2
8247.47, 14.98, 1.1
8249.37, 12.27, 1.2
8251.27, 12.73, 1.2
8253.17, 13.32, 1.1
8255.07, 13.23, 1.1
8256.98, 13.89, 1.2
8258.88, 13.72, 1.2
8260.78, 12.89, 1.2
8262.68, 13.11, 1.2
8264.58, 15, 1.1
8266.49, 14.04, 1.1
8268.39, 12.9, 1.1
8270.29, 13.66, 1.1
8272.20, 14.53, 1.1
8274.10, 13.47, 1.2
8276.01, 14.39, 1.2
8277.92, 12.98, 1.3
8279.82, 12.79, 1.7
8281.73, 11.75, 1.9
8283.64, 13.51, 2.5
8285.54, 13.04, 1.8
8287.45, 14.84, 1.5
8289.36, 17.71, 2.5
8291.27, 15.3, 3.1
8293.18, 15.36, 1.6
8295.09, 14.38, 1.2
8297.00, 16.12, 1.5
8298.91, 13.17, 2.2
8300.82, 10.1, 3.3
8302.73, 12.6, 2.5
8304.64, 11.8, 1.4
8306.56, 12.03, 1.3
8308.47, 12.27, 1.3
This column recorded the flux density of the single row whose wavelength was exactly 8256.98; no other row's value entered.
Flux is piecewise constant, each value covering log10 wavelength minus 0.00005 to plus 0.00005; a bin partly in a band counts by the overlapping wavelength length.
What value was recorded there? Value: 13.89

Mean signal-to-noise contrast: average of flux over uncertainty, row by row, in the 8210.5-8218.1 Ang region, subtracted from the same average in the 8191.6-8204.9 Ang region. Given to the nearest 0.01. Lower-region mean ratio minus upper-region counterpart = -0.55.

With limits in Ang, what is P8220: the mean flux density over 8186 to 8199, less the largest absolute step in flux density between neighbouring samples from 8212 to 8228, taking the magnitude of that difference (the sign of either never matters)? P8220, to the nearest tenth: 11.8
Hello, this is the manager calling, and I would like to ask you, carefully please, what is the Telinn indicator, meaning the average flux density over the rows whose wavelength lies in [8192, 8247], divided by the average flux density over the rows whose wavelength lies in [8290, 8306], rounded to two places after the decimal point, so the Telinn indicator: 0.99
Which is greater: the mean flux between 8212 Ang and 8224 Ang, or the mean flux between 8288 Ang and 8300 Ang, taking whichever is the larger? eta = 15.3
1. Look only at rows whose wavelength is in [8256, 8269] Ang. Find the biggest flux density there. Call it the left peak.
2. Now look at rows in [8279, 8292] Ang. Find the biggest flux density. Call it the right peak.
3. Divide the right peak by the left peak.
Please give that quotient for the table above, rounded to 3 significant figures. 1.18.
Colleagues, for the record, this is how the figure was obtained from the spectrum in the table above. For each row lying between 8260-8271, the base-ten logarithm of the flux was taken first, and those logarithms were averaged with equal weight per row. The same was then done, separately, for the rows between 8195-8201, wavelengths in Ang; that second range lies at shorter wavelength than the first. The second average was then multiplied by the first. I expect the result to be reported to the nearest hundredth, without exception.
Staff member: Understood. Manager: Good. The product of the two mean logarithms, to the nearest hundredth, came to 1.33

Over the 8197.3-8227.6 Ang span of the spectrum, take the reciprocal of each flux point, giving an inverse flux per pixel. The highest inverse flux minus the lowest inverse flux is 0.025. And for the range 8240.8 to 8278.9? 0.015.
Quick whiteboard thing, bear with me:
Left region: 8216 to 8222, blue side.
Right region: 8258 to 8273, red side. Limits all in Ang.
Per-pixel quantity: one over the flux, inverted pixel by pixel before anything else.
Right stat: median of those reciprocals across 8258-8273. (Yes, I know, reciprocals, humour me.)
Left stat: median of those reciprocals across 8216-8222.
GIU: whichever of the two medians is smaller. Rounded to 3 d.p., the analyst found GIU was 0.073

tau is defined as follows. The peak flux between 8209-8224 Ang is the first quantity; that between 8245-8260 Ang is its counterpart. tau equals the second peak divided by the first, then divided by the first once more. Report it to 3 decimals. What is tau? 0.058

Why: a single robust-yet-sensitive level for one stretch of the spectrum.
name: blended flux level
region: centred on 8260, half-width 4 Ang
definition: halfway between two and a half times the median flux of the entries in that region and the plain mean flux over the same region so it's 23.5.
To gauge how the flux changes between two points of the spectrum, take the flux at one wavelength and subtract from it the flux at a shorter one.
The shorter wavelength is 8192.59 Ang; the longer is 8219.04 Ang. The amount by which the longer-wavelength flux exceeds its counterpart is 2.3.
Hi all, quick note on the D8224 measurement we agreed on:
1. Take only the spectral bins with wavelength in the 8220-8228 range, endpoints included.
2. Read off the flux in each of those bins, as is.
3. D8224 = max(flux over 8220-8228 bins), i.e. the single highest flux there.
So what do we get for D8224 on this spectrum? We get 13.27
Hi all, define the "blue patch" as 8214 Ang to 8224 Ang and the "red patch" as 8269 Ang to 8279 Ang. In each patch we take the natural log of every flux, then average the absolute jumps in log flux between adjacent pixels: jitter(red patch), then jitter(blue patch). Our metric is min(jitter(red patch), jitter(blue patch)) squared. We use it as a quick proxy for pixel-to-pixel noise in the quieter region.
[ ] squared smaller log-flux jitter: 0.0059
